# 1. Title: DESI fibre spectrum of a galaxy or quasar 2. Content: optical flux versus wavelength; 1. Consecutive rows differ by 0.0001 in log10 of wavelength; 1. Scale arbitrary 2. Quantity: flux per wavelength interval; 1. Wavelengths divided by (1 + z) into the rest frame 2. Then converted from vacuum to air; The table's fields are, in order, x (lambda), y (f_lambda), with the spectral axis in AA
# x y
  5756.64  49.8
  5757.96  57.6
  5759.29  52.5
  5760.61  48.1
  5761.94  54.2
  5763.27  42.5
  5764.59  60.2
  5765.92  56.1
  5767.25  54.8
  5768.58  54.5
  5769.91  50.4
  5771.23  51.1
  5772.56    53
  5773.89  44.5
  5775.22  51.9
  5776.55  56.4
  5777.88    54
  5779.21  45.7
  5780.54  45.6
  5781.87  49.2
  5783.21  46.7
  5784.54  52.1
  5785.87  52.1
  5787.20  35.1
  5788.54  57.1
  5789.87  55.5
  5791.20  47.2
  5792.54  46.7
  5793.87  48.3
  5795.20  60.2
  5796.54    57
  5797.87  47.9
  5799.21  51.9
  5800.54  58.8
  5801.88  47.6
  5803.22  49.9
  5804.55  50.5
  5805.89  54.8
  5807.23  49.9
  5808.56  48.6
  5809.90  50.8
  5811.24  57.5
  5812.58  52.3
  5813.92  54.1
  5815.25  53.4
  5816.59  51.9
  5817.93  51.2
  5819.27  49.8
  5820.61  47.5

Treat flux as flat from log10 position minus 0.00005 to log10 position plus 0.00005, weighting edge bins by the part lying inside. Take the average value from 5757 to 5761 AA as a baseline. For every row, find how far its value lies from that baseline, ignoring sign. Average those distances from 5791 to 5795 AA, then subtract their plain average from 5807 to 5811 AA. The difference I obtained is 2.4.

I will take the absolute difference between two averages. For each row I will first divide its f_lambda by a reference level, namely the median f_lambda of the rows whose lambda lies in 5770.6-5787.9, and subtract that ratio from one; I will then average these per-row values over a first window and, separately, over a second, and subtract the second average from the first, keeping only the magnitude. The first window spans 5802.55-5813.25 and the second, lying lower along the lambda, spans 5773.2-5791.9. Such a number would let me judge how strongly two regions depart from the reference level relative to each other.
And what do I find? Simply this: 0.045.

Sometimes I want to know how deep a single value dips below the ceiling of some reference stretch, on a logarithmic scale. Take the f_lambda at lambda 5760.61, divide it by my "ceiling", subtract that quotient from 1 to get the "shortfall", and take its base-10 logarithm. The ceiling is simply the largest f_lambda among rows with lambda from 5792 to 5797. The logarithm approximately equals -0.70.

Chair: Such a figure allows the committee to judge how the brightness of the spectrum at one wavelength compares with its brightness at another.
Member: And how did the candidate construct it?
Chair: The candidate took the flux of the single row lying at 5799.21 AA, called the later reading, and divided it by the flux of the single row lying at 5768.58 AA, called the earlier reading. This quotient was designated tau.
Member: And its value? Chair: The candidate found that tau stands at 0.95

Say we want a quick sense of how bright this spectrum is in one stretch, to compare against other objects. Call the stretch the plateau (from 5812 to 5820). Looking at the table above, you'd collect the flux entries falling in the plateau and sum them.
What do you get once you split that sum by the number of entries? 52.1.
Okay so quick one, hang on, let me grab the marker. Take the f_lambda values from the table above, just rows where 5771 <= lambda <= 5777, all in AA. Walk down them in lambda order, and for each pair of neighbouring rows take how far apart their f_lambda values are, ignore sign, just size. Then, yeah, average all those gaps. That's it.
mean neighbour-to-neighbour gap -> 5.6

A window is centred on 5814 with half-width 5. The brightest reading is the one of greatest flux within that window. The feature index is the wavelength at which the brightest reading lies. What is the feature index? 5811.24 AA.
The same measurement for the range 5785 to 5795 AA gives 5788.54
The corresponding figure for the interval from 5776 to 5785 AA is 5776.55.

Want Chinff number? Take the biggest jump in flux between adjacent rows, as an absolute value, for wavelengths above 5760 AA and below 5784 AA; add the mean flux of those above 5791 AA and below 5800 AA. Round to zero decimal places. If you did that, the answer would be 69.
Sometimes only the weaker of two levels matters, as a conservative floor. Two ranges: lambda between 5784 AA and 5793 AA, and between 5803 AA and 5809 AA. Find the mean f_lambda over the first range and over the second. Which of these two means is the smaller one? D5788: 49.4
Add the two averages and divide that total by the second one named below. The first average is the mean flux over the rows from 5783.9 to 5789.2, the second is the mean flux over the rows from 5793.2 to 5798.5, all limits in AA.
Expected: 1.92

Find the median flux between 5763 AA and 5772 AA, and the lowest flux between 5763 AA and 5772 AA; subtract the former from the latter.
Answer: -12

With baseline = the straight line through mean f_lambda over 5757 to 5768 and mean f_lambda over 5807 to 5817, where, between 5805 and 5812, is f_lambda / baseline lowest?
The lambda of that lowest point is 5808.56 AA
